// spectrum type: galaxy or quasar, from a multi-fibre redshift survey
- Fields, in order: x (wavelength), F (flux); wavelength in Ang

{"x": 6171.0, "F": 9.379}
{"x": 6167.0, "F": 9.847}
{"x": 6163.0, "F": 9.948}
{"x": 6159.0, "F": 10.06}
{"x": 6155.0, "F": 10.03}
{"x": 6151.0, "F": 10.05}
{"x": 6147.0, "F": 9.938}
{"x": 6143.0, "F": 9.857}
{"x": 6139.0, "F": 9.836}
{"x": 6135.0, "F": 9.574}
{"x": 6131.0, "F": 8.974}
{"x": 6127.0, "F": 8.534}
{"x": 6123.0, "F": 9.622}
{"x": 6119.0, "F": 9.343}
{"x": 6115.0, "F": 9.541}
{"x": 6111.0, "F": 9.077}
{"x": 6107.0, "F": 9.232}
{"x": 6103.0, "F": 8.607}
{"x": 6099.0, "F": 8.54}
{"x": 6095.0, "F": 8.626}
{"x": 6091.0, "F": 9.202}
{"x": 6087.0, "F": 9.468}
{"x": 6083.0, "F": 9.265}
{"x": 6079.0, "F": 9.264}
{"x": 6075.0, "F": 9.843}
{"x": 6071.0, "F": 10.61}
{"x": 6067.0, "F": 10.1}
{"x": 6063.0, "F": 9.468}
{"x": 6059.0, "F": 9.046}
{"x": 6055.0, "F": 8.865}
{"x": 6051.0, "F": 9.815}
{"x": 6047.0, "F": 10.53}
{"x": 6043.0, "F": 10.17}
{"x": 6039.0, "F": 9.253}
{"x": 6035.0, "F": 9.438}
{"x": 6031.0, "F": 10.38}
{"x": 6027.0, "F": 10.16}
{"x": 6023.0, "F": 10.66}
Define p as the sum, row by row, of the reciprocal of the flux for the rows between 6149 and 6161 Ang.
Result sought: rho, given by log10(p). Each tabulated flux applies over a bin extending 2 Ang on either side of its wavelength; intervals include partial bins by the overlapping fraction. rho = -0.52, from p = 0.30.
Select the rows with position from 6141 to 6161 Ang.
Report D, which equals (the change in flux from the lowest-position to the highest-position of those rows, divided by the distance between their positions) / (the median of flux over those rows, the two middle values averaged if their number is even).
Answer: 0.0013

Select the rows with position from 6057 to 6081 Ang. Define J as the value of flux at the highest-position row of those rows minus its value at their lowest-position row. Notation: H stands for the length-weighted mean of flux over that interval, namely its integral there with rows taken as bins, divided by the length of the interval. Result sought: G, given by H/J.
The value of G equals 45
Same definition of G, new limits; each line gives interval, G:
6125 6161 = 6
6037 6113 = -54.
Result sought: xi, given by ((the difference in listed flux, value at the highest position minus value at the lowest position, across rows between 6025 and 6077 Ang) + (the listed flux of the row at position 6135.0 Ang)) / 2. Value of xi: 4.63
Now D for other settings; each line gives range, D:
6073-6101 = -0.0059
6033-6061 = -0.0017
